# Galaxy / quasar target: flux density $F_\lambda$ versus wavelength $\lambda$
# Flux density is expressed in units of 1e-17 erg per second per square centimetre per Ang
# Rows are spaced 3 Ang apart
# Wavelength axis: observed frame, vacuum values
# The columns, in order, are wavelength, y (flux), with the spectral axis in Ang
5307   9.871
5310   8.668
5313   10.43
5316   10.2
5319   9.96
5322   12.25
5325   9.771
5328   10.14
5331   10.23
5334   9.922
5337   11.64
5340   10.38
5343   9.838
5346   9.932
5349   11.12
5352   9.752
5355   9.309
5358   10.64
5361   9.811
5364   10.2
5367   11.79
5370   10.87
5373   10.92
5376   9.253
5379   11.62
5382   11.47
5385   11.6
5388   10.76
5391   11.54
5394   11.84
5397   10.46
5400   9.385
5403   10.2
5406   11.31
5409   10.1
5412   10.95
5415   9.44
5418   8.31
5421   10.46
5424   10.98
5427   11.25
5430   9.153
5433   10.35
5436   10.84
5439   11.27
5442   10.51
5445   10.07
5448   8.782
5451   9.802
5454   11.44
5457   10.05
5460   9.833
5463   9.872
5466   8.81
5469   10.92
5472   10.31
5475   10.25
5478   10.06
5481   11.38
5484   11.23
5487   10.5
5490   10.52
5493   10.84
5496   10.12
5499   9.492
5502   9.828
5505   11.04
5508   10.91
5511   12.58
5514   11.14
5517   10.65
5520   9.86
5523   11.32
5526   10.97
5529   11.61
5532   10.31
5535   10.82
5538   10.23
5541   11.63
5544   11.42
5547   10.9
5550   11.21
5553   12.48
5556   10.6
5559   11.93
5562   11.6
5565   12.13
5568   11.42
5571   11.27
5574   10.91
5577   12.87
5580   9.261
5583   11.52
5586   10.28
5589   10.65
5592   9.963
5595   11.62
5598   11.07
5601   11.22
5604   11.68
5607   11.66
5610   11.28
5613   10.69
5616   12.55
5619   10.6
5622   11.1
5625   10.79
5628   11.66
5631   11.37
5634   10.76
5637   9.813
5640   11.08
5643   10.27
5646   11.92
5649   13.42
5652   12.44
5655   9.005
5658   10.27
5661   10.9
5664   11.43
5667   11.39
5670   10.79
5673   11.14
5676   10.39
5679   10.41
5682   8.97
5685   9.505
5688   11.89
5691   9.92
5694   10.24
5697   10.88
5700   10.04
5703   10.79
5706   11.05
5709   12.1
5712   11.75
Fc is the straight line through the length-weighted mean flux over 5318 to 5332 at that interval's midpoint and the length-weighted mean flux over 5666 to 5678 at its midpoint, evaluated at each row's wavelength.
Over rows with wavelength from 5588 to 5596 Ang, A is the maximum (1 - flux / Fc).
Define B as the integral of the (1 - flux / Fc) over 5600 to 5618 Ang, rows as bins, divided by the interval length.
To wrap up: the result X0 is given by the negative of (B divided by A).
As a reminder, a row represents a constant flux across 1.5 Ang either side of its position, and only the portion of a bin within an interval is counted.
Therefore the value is 0.8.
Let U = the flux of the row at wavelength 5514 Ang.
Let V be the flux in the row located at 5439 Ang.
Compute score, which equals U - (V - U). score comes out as 11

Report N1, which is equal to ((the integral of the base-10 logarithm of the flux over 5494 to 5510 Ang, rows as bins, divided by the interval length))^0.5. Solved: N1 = 1.01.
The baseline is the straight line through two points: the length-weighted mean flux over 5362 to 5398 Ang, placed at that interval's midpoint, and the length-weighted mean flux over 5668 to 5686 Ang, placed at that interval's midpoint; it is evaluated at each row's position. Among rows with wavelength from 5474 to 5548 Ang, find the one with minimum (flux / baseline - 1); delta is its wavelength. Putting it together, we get 5499 Ang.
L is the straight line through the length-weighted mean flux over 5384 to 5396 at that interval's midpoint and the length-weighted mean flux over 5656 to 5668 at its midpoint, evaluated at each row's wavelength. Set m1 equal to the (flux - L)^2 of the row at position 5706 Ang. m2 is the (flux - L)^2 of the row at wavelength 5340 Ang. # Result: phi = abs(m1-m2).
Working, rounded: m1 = 0.1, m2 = 1.20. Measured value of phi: 1.15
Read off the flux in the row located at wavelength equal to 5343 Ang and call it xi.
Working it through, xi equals 9.838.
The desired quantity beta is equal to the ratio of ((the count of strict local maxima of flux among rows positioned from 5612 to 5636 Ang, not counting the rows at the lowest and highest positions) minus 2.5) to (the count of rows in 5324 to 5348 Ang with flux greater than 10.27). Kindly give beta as 0.25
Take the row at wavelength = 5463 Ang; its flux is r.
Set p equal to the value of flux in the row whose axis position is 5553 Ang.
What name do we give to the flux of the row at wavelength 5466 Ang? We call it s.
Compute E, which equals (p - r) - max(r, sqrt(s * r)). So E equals -7.3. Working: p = 12.48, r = 9.872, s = 8.81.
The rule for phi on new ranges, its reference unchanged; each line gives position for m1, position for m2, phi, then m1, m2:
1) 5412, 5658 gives 0.25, 0.2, 0.40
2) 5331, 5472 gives 0.73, 1.6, 0.86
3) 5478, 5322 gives 0.82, 1.4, 0.55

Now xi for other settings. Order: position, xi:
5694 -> 10.24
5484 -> 11.23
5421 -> 10.46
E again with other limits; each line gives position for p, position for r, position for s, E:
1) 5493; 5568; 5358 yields -12.0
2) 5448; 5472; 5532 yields -11.8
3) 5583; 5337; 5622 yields -11.8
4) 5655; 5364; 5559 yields -12.2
